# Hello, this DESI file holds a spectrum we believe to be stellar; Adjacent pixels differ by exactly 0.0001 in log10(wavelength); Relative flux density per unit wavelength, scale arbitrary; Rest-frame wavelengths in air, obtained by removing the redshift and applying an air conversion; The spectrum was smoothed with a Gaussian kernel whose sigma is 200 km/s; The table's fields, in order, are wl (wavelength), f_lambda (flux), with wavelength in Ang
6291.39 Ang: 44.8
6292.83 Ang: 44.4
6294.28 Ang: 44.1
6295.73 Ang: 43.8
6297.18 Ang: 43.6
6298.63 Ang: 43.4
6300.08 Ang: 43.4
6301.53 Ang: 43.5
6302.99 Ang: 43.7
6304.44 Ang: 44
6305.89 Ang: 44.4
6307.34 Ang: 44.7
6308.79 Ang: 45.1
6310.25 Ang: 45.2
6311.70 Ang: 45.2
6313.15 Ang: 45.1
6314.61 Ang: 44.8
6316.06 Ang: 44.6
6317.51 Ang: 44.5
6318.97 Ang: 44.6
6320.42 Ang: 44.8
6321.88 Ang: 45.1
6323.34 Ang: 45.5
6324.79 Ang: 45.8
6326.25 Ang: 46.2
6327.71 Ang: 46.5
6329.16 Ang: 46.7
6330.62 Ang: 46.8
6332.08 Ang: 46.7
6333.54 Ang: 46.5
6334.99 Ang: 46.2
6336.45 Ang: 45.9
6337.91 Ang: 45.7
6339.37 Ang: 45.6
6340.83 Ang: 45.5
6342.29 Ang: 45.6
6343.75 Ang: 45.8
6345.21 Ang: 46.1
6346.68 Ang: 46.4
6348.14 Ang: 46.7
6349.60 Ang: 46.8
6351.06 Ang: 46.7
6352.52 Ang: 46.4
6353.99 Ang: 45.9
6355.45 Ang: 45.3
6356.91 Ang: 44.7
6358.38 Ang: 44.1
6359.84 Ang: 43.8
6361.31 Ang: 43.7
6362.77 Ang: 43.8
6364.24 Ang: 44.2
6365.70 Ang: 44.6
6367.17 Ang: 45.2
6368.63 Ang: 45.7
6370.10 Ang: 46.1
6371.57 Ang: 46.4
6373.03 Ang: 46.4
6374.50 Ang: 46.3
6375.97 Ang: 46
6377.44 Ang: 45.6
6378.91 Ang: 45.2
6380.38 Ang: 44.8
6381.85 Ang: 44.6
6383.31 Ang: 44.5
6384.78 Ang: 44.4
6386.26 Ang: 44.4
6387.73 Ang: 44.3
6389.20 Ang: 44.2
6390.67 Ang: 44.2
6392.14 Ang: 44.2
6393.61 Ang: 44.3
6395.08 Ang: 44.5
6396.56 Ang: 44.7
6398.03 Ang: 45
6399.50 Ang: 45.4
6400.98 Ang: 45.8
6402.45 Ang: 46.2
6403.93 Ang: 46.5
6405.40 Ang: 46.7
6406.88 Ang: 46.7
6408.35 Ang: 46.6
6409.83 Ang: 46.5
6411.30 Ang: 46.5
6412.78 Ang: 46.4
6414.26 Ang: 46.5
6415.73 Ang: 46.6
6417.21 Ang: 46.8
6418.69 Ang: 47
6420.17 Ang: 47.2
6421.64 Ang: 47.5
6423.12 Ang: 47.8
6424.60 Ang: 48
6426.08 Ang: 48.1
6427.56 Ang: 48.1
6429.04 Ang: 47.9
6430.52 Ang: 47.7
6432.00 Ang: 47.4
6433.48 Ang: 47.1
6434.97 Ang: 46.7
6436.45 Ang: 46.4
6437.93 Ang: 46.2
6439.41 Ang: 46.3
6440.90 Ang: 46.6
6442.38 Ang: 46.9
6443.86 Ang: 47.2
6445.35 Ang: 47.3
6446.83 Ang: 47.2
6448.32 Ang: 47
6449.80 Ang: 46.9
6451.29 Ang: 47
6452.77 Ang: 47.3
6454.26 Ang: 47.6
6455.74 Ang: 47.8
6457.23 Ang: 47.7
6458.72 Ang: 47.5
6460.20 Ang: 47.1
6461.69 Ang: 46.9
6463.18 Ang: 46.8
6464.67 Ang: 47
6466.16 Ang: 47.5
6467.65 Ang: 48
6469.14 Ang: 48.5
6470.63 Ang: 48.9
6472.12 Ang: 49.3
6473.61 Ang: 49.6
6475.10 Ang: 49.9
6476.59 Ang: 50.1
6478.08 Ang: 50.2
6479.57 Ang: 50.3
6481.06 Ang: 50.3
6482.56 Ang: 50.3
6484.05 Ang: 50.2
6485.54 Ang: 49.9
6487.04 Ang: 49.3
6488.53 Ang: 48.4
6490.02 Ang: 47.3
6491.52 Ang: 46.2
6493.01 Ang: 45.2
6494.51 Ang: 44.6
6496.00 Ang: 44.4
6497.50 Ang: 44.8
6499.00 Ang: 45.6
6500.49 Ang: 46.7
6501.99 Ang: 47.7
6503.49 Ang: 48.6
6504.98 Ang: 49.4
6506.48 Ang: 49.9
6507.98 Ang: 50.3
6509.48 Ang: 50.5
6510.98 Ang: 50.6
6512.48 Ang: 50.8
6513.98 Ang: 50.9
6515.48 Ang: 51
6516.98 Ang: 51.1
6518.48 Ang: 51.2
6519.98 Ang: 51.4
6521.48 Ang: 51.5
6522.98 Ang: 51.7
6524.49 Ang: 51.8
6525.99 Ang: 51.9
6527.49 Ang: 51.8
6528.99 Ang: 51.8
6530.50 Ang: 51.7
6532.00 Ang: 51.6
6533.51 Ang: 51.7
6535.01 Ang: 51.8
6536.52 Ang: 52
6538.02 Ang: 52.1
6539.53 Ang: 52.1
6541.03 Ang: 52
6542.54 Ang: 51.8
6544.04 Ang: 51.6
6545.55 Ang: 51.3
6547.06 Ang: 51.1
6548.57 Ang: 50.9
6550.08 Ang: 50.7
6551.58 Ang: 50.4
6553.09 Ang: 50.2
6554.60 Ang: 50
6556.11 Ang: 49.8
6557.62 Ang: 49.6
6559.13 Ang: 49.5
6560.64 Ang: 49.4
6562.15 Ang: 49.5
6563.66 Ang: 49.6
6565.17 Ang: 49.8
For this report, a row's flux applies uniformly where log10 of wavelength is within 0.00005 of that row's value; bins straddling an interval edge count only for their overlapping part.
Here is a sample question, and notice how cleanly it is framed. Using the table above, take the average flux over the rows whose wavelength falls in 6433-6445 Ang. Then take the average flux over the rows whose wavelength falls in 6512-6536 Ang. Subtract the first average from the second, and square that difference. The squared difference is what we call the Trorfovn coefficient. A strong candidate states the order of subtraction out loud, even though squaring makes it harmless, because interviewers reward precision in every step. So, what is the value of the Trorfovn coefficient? 23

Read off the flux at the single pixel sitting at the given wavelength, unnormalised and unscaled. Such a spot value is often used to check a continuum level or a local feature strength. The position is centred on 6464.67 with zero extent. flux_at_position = 47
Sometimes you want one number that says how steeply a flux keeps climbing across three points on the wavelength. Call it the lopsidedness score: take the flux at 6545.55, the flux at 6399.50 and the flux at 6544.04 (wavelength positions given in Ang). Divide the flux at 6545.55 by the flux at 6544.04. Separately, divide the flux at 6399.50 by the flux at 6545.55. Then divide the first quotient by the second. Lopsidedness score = 1.12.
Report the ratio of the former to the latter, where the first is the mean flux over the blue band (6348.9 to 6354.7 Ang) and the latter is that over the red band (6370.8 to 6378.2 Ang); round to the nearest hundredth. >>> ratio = 1.01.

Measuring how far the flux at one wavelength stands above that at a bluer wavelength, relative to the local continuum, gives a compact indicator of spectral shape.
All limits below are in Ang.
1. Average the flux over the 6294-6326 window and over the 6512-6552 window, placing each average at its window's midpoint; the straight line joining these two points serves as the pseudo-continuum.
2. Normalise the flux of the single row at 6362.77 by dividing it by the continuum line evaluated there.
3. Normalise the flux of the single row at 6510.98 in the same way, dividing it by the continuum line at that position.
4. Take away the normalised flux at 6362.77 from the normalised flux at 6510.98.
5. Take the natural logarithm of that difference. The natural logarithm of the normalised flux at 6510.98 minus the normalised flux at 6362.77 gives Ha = -3.1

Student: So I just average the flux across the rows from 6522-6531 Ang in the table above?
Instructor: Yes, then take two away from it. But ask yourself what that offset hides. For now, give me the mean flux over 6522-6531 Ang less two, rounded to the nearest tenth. 49.8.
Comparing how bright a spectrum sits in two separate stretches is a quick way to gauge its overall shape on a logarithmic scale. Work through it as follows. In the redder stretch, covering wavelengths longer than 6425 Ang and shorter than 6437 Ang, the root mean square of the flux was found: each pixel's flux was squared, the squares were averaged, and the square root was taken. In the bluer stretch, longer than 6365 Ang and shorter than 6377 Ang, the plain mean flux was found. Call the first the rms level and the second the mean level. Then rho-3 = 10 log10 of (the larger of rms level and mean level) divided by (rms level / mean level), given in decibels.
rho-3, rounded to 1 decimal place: 16.6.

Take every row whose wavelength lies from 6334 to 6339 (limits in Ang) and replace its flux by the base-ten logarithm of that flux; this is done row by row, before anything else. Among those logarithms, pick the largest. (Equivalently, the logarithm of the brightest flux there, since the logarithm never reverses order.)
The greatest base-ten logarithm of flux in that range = 1.66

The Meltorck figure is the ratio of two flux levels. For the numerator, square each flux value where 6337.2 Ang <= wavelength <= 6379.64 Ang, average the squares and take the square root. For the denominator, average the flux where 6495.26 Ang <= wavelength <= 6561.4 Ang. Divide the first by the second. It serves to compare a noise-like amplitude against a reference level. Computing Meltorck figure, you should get 0.90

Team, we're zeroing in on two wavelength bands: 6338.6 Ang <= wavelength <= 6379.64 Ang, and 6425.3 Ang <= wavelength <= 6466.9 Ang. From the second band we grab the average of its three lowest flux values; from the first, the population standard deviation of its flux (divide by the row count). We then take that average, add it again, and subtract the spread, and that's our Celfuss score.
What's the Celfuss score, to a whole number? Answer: 92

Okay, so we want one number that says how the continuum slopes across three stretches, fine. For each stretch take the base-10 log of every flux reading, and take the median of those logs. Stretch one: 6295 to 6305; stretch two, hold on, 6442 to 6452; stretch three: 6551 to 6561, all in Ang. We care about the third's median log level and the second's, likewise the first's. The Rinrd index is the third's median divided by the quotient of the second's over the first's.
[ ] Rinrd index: 1.66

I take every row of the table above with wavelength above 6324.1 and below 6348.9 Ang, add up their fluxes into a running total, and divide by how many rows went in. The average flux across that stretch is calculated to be 46.2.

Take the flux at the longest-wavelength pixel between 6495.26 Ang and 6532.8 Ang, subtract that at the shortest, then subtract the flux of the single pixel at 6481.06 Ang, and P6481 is -43.1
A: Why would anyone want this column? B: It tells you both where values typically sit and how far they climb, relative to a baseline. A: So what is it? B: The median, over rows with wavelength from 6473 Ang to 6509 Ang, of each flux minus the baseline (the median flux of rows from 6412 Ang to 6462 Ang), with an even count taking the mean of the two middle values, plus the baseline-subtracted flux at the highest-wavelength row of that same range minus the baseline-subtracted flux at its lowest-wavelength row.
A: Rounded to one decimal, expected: 2.9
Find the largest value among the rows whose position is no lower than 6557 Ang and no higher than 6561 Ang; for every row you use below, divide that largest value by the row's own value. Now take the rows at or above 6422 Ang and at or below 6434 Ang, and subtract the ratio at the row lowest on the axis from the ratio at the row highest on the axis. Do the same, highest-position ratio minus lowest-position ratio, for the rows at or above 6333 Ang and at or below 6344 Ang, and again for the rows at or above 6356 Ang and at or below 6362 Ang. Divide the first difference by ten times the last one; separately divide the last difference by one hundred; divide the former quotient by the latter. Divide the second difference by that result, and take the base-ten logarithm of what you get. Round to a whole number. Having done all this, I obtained -4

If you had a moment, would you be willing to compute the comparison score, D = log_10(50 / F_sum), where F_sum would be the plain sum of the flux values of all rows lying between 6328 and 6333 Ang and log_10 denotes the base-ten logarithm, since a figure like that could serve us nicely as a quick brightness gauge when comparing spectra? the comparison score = -0.45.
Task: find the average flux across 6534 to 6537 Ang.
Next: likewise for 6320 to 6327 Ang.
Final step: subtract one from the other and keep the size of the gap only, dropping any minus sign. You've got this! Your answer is 6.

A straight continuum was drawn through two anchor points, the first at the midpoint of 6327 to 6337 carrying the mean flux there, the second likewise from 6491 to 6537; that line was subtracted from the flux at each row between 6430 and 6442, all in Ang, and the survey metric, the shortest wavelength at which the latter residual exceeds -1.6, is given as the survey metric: 6430.52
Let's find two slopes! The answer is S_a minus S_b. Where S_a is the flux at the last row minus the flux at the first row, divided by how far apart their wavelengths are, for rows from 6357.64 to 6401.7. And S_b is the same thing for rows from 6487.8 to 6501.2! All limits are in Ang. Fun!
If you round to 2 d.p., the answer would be 0.18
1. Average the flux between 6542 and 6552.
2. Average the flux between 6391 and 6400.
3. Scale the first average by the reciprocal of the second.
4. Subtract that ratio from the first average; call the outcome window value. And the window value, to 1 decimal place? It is 50.0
